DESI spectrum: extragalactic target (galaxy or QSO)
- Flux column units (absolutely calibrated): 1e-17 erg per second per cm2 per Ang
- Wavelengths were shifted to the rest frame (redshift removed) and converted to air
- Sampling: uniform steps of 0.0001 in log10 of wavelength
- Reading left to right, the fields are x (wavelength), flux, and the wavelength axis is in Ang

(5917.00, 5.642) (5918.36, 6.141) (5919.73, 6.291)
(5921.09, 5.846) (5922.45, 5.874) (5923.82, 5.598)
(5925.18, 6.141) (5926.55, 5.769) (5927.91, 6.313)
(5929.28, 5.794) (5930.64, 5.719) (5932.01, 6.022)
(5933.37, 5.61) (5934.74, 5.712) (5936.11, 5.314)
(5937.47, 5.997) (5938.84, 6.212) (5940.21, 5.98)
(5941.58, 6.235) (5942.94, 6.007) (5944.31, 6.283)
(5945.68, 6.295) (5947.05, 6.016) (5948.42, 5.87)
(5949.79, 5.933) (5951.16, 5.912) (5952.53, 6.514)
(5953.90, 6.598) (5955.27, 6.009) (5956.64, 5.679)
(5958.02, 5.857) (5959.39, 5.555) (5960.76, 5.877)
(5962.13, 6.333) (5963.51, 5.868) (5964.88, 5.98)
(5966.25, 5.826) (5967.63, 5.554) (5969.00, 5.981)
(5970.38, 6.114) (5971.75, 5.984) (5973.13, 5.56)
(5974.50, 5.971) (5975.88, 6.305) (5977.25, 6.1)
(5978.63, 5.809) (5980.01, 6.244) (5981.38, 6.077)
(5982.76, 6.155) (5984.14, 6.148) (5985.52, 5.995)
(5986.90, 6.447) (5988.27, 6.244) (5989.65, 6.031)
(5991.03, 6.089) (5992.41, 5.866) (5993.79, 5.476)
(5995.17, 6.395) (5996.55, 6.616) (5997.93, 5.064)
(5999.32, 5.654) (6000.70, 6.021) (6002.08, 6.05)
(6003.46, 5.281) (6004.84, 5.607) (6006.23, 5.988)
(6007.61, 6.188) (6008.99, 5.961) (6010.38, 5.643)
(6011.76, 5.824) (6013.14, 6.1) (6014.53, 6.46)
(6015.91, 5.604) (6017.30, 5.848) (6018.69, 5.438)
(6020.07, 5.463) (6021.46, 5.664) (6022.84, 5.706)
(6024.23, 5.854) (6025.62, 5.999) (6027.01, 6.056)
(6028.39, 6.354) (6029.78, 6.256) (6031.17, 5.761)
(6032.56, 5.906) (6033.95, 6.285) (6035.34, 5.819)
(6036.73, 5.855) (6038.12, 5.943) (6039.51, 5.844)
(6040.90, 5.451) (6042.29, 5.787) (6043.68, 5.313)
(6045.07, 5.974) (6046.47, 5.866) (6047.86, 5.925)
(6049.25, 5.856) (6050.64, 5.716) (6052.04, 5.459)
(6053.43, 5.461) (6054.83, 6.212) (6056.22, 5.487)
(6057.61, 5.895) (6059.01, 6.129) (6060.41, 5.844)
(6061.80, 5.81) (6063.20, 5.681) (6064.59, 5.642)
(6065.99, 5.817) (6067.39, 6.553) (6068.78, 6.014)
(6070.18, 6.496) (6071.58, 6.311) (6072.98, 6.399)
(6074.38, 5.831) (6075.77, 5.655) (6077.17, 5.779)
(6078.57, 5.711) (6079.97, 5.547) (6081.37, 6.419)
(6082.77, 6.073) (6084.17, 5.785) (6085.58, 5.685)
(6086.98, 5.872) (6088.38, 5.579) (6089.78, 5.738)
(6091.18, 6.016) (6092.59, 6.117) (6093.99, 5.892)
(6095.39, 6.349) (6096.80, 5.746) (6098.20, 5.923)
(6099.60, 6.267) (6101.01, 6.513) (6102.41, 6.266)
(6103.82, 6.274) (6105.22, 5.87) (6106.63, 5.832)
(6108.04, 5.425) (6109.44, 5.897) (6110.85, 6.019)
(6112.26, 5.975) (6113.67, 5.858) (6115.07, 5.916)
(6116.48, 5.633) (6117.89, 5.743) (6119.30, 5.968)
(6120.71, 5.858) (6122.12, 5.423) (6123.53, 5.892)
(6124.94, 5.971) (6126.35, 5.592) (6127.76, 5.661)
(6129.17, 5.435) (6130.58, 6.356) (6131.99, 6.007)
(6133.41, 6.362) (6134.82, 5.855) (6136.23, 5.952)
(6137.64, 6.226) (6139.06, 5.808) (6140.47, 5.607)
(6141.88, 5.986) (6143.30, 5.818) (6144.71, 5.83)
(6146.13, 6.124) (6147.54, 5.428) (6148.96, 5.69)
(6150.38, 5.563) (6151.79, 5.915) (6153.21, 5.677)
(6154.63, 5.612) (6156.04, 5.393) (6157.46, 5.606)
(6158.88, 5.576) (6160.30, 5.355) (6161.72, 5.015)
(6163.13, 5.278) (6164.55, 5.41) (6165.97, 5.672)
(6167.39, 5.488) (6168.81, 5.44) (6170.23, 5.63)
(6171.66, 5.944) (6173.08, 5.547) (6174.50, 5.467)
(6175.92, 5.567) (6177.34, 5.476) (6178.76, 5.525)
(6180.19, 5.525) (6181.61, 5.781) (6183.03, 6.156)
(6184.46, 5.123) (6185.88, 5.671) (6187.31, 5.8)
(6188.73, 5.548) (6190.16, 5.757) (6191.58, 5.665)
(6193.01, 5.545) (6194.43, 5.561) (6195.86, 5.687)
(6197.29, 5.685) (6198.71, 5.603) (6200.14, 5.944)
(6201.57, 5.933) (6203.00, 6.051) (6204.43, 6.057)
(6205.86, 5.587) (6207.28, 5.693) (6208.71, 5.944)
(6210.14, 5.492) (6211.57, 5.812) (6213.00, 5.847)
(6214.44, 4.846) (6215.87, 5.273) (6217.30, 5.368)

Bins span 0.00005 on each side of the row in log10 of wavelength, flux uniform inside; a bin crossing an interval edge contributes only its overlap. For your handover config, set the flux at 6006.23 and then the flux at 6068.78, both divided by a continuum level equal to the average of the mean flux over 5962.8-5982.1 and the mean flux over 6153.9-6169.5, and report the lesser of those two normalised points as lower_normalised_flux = 1.05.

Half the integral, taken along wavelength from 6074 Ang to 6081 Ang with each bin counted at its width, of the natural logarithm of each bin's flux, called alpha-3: 6.1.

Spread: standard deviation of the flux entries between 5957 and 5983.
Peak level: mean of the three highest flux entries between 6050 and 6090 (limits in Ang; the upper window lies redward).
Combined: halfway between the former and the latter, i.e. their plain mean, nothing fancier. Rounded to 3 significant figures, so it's 3.36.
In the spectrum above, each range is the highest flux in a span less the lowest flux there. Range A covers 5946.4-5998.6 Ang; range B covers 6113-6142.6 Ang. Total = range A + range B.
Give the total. 2.49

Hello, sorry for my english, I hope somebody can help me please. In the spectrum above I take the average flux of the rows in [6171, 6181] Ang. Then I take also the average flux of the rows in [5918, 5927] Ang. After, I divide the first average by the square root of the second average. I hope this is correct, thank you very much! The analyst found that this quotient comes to 2.29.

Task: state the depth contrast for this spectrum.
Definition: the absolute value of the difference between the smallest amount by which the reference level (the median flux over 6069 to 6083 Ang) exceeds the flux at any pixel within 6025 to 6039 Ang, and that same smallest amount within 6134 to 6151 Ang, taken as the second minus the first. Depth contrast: 0.13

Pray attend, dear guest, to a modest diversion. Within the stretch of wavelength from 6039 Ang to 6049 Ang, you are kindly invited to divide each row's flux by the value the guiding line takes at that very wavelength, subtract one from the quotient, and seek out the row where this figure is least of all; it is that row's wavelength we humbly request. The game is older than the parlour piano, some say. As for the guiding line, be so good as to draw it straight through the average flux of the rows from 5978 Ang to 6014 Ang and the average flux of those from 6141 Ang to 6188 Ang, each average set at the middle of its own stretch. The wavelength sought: 6043.68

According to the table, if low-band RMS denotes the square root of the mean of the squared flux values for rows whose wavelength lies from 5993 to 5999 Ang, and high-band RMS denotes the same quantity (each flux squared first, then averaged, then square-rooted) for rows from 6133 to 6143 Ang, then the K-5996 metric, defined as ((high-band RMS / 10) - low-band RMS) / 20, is -0.266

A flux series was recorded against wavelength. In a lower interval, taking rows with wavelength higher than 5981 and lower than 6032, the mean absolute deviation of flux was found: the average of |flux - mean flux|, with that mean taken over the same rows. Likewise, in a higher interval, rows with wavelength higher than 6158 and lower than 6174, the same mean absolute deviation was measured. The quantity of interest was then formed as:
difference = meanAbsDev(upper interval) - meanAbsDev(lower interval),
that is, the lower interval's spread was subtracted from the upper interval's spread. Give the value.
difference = -0.106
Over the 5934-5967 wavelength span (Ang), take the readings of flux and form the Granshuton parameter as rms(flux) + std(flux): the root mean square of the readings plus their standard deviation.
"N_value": 6.29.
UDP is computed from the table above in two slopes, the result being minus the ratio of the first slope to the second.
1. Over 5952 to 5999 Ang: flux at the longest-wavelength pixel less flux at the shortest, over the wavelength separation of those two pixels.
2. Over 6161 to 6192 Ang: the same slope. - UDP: 1.5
